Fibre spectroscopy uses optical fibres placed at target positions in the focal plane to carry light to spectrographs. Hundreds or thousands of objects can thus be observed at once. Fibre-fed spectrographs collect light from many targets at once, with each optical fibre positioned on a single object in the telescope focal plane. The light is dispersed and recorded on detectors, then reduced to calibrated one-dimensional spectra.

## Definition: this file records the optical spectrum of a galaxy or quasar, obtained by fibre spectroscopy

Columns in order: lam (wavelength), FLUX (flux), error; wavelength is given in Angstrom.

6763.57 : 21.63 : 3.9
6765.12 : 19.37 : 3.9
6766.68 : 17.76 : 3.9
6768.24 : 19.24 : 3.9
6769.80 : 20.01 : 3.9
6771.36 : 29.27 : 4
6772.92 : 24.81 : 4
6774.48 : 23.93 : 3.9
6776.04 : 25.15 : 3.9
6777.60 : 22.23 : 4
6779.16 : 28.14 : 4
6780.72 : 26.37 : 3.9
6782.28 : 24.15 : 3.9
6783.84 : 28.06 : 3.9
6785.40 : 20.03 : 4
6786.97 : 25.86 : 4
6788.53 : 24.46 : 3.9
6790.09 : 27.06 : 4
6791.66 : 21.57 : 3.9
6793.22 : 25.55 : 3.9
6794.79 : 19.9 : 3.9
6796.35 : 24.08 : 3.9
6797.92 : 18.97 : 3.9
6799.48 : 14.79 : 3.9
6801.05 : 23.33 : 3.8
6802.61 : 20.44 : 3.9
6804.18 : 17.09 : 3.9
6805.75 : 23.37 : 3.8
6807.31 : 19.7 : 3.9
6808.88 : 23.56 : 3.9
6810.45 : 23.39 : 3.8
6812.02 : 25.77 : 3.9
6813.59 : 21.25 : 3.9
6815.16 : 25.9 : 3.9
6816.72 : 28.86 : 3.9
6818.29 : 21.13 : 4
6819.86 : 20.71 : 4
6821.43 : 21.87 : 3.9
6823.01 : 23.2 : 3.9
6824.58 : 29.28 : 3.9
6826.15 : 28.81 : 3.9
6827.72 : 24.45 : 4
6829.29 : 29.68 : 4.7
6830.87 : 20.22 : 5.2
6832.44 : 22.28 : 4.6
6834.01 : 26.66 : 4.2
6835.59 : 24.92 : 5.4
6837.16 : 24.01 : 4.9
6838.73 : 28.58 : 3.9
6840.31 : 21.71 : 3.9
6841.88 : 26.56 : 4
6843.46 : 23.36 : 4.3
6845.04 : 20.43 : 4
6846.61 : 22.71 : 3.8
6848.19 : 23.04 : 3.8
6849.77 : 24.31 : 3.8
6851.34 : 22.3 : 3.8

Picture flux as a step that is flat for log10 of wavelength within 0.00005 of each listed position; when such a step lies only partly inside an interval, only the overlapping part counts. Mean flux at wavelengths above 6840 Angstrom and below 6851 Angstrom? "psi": 23.2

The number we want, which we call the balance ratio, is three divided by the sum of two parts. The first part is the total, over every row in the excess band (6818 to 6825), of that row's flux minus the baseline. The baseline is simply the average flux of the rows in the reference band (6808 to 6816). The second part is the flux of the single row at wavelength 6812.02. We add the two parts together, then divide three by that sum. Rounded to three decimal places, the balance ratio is 0.136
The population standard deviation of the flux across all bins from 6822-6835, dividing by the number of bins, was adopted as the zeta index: 3.3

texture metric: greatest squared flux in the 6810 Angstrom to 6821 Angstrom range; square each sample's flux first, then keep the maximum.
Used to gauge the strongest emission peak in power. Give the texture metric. 833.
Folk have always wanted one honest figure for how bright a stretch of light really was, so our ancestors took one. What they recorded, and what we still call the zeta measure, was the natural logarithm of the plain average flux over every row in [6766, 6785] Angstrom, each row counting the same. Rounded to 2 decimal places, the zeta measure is 3.18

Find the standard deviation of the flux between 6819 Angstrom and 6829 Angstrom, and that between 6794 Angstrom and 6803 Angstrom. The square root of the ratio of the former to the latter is 1.04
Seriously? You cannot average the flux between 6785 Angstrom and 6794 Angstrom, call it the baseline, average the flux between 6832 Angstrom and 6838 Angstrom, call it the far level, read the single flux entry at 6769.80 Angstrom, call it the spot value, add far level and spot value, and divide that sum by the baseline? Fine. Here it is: 1.8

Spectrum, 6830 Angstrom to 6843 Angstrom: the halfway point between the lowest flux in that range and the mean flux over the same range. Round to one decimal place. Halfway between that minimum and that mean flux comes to 22.3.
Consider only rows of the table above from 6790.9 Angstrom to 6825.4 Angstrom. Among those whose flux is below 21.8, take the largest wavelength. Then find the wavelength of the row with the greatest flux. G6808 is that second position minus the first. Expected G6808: 4.7 Angstrom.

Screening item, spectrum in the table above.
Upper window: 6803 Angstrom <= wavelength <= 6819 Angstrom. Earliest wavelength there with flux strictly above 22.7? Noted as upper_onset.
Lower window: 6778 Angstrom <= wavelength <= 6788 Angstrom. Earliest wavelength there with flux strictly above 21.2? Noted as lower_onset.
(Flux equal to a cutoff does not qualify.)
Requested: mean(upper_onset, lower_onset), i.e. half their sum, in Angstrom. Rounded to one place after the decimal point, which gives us 6792.5 Angstrom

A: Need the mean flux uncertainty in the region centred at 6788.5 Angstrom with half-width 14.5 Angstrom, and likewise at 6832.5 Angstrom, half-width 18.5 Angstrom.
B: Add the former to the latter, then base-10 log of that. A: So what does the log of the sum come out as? 0.908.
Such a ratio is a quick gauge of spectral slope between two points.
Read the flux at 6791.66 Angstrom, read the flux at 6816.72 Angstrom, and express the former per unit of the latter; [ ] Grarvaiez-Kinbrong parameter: 0.75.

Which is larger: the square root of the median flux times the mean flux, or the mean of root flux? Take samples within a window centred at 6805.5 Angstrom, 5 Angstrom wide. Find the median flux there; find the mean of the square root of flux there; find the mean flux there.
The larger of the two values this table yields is 19.9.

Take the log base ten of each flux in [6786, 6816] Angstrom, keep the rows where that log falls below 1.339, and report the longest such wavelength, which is 6813.59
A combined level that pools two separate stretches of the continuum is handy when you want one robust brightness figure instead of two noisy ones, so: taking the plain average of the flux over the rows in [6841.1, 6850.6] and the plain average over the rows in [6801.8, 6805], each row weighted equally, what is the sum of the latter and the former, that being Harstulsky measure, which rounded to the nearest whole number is 42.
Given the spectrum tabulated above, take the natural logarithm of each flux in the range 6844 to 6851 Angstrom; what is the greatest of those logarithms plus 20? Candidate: 23.2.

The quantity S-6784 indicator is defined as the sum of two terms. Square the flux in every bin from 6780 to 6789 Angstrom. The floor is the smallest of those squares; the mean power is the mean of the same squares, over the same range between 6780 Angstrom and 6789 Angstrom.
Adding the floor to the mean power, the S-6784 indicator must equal 1024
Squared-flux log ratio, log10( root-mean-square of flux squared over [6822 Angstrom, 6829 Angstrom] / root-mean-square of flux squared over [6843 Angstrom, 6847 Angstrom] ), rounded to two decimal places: 0.16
